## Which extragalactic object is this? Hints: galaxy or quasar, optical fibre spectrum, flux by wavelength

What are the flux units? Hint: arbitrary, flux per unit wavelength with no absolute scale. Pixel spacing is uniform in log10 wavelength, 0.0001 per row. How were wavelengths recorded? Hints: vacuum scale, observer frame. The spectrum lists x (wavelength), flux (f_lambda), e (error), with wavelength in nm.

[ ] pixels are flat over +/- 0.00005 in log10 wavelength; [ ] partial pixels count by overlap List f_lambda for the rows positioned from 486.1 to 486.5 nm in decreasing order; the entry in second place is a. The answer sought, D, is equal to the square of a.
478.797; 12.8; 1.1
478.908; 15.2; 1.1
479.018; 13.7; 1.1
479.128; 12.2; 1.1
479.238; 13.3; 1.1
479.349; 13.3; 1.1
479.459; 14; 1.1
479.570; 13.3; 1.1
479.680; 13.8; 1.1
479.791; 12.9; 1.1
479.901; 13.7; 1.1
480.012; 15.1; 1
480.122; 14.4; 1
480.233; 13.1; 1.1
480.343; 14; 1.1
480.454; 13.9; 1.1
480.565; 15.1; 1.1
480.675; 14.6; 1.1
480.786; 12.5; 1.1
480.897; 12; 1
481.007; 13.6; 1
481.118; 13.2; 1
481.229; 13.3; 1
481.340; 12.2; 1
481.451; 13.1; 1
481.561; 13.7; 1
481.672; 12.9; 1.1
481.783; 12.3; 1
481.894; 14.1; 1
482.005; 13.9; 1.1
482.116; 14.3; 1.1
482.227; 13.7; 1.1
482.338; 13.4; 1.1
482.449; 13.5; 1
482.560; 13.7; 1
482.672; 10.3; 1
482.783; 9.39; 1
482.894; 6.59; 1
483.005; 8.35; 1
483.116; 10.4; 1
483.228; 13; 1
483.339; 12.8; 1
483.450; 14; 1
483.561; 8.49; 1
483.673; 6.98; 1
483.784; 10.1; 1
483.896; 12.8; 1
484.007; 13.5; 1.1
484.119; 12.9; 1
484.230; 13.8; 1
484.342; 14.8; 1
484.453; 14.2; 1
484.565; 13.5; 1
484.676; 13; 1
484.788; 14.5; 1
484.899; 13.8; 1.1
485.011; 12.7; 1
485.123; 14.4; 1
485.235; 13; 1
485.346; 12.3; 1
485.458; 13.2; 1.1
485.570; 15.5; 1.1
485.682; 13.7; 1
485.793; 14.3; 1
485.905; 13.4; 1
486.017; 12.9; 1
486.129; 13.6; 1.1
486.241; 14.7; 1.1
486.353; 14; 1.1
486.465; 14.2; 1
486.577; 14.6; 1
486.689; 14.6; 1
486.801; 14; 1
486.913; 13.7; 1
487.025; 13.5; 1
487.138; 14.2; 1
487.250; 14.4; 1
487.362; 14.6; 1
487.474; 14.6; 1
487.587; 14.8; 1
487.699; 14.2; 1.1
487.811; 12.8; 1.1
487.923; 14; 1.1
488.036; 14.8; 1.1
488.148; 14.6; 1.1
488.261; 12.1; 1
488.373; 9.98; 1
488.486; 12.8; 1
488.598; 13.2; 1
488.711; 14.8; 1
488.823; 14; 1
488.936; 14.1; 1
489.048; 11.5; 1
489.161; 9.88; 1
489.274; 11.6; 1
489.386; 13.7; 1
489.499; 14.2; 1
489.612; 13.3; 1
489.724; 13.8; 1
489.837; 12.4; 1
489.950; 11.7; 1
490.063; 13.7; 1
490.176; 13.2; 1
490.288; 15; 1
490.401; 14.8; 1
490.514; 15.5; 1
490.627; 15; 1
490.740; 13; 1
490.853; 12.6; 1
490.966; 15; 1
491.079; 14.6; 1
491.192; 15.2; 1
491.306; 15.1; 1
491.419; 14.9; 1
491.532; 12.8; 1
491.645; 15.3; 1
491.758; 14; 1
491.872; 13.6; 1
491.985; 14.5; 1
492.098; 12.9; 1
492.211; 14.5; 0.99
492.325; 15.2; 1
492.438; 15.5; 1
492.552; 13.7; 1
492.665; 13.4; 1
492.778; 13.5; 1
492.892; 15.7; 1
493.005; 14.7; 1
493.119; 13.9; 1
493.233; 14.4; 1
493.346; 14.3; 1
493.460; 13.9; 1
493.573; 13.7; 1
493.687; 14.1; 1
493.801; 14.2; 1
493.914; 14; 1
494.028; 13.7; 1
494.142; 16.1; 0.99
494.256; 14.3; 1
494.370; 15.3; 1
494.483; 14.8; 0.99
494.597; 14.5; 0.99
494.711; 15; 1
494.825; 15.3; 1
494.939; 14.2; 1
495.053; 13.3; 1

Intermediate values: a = 14.2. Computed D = 202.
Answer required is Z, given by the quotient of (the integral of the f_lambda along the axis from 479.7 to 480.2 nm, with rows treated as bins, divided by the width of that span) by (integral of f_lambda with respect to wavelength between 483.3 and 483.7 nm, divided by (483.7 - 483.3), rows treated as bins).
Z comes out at 1.30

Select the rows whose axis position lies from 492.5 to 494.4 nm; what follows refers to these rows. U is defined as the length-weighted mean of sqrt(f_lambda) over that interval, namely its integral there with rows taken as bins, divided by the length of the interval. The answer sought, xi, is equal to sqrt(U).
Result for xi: 1.94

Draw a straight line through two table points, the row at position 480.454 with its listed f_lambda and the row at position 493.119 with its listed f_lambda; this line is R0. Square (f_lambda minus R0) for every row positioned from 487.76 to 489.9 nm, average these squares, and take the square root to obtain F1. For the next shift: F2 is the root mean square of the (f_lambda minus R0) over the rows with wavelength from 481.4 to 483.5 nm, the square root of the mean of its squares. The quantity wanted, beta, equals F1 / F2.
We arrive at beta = 0.6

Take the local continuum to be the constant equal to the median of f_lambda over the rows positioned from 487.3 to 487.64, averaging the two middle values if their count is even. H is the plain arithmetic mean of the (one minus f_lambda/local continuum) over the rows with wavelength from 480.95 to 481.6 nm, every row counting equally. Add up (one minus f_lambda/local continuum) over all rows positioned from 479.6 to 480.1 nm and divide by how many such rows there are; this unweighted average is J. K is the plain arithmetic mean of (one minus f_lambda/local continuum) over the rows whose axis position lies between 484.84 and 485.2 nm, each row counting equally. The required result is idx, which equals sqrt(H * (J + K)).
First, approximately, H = 0.10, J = 0.050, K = 0.07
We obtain 0.106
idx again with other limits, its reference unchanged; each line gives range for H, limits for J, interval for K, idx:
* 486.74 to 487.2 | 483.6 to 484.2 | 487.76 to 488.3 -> 0.123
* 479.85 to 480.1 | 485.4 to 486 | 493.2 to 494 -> 0.032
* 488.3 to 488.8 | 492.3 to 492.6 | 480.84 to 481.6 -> 0.111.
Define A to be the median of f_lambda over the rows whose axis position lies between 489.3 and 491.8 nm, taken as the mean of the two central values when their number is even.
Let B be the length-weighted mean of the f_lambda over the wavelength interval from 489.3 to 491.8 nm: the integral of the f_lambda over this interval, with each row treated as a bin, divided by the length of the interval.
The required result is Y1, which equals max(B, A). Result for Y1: 14.1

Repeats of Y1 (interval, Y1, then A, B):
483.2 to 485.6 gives 13.1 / 13.1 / 12.8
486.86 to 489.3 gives 14.0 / 14.0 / 13.4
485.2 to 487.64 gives 14.1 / 14.1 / 14.0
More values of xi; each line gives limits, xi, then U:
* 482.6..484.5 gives 1.83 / 3.34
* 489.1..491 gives 1.91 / 3.66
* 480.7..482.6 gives 1.91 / 3.64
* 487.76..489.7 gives 1.90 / 3.60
